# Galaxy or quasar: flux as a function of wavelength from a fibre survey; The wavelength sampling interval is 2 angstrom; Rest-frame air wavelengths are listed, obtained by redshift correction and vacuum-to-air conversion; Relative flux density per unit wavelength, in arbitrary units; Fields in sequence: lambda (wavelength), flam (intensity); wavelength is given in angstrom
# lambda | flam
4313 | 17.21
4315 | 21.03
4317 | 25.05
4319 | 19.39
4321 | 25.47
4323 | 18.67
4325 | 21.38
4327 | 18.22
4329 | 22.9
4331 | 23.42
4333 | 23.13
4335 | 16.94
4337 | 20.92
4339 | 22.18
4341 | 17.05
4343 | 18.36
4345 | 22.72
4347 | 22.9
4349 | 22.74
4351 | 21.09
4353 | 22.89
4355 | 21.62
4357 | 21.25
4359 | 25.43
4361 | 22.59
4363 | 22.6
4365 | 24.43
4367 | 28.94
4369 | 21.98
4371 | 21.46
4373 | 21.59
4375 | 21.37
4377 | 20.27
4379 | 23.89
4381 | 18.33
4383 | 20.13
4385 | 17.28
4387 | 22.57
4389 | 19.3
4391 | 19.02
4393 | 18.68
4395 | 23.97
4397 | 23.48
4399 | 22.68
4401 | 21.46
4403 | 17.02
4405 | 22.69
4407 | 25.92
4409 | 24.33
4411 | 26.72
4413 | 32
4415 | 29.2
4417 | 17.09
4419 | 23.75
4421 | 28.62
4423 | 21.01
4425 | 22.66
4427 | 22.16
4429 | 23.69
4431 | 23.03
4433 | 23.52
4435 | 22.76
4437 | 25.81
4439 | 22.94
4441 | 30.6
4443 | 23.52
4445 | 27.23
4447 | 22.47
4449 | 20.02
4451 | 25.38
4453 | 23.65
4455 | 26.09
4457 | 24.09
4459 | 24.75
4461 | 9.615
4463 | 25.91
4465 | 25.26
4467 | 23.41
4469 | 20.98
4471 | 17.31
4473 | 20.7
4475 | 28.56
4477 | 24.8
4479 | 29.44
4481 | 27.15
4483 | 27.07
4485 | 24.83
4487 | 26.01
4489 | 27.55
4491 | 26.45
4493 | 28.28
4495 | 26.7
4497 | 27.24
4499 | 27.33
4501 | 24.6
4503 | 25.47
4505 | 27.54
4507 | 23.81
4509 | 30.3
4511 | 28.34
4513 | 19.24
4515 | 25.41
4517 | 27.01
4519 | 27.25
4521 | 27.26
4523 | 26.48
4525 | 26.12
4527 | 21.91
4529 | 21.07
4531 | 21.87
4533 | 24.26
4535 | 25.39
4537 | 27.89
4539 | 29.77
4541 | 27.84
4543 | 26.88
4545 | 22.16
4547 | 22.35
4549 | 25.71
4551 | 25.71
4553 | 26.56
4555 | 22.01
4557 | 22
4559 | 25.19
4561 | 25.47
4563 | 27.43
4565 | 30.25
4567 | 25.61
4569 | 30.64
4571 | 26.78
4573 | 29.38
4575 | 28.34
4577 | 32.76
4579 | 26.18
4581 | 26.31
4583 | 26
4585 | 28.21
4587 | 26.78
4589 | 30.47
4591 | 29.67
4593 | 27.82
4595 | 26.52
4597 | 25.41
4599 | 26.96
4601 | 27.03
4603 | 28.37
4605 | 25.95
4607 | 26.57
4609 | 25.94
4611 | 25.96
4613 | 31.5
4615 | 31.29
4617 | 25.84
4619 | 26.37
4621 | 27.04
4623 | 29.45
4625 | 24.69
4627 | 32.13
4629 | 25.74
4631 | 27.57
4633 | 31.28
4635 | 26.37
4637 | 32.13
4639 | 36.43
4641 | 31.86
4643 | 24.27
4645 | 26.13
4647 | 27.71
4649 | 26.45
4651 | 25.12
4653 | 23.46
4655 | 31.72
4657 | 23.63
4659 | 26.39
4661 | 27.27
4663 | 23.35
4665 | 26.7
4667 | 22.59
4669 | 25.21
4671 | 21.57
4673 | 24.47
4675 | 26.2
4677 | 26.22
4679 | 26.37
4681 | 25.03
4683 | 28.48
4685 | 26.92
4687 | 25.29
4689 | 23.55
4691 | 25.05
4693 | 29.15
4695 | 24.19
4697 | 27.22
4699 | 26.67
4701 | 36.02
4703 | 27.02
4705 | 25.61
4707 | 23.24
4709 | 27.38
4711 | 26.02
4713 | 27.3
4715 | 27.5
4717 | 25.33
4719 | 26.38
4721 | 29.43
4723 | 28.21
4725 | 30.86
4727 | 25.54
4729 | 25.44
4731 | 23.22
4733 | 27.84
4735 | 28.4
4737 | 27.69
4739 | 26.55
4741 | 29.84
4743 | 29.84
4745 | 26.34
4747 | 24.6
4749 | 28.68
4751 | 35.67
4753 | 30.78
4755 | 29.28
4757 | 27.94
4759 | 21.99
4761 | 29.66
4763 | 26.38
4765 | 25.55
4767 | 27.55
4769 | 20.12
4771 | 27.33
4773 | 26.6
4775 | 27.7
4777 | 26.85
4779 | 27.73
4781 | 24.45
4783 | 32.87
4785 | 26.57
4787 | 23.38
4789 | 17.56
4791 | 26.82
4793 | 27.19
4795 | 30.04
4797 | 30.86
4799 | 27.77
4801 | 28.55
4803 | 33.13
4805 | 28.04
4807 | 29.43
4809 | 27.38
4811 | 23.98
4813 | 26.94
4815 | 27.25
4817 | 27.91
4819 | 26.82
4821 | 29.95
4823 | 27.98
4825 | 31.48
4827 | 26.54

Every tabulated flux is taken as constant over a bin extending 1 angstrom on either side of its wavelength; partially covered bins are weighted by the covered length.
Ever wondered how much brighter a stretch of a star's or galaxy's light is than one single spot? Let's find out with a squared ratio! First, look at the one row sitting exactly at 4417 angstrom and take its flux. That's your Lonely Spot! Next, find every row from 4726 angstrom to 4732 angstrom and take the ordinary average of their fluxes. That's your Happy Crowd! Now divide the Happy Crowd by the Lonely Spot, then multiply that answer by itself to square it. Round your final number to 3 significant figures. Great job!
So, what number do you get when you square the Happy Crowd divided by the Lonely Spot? 2.09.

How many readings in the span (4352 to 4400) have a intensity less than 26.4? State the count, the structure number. 23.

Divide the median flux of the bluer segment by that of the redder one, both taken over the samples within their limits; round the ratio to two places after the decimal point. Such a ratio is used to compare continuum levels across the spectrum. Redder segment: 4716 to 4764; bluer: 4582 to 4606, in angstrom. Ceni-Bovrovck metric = 0.97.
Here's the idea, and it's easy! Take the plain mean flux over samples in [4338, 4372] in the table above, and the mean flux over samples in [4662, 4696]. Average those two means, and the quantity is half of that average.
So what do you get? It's 11.9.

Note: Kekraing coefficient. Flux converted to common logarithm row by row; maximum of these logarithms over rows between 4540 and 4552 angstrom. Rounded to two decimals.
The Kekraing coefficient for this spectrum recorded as 1.44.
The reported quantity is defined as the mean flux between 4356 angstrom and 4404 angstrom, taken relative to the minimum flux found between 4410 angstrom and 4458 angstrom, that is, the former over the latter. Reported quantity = 1.27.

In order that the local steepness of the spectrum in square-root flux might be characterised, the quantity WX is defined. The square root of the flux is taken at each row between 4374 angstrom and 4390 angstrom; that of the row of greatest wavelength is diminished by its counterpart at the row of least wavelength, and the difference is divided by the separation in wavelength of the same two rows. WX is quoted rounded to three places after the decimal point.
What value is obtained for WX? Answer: -0.016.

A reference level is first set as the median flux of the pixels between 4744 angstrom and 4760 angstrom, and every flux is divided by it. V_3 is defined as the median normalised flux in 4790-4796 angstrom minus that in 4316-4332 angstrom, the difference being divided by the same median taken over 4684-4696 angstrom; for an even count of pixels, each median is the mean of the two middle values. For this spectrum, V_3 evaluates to 0.20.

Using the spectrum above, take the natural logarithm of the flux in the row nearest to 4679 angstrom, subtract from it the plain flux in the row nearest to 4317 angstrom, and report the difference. -21.8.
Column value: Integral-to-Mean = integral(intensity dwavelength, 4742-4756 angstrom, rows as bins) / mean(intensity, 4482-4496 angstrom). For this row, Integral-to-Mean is 15.4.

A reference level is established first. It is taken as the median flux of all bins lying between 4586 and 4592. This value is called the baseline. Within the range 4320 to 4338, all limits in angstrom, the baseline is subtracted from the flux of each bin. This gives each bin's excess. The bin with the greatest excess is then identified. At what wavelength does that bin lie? 4321 angstrom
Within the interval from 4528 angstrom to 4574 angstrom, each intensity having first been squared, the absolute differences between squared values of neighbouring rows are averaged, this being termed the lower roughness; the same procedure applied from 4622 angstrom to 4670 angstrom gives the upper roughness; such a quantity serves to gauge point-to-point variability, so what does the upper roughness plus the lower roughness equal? 345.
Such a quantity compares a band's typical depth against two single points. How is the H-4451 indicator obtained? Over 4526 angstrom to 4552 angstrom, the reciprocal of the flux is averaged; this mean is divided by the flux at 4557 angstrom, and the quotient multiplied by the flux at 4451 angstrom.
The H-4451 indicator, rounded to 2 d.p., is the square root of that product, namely 0.22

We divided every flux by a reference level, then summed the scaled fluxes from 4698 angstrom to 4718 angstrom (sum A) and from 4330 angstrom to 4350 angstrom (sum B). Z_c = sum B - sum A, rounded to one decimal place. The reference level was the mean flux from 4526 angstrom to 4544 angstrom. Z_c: -2.4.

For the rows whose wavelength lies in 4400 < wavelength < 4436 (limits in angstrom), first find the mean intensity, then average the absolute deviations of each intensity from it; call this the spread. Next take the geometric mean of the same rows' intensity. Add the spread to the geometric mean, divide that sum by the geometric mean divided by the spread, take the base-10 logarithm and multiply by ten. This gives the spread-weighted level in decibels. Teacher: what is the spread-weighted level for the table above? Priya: 4.8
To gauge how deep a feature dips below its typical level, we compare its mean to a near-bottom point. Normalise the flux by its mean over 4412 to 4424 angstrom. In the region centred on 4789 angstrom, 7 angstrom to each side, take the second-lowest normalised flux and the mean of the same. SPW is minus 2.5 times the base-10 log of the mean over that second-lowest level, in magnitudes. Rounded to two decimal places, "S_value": -0.13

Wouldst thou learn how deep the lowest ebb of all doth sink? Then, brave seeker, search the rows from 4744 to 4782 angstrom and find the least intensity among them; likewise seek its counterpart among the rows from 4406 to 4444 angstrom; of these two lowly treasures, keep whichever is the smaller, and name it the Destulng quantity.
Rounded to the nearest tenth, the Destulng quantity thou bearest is 17.1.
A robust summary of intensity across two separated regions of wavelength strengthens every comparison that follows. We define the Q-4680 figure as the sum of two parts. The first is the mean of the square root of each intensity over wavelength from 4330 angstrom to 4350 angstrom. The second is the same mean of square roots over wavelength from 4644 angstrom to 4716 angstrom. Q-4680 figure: 9.69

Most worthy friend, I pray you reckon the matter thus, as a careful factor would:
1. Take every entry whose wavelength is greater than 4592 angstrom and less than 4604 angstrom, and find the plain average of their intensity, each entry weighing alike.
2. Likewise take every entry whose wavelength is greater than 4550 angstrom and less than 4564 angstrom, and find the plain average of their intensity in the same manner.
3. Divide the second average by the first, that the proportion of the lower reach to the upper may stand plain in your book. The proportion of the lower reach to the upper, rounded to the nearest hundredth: 0.92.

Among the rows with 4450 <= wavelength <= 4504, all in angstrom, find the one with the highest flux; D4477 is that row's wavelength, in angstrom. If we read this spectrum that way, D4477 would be 4479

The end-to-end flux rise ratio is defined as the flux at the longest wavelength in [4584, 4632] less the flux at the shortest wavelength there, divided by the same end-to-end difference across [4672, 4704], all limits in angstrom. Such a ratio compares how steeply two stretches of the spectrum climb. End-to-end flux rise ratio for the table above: 0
